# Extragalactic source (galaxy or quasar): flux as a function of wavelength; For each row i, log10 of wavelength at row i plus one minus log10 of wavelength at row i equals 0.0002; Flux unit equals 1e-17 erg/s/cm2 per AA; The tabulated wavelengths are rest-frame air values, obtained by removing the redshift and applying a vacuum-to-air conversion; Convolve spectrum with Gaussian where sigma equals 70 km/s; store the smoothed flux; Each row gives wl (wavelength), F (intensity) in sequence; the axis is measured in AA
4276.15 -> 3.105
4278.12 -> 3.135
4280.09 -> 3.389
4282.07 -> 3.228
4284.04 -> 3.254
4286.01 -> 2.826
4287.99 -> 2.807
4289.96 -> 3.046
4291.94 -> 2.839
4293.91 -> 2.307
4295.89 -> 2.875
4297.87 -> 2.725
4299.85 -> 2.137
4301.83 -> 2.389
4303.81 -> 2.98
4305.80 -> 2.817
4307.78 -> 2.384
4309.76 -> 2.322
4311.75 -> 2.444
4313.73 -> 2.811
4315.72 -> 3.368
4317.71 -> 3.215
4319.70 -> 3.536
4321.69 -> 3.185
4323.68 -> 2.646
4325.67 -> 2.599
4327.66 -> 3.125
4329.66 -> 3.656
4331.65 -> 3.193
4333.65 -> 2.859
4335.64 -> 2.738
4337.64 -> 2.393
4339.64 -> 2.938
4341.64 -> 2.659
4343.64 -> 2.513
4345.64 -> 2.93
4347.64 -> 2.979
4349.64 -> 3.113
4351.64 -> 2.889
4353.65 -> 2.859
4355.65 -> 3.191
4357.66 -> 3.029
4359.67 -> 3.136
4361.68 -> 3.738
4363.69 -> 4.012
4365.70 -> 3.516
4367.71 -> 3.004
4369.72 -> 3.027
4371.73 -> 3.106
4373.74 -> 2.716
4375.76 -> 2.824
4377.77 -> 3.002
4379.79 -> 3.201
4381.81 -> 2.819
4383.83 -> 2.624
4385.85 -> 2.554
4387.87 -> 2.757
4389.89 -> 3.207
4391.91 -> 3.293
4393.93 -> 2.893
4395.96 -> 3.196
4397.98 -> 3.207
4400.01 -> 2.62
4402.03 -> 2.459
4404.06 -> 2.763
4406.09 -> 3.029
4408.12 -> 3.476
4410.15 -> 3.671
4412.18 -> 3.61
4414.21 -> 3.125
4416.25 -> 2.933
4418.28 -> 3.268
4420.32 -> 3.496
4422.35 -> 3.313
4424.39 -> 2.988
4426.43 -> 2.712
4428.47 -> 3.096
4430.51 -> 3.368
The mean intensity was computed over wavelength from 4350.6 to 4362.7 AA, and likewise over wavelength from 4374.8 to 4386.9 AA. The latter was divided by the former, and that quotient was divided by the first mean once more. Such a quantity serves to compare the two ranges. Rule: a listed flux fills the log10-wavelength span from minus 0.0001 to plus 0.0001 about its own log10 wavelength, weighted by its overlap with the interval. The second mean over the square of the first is 0.29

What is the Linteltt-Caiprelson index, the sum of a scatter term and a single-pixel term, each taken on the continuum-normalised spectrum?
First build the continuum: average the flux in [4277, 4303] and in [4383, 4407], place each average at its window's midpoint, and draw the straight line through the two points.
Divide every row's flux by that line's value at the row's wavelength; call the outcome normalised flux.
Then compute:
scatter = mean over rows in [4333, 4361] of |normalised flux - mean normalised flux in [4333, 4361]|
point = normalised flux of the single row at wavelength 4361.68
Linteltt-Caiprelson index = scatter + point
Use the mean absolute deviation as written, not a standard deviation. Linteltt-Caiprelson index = 1.36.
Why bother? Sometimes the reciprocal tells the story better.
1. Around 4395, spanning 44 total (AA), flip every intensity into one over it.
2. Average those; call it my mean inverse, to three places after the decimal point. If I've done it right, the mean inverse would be 0.337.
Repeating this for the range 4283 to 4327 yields 0.364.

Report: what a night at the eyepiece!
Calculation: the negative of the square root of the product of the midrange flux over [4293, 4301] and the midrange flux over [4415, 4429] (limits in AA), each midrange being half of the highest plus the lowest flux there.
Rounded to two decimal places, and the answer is -2.79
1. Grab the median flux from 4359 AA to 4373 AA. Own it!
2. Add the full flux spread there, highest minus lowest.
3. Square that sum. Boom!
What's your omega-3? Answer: 17.2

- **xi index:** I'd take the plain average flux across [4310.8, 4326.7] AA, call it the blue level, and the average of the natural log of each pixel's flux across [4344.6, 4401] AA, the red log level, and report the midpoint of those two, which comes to 2.04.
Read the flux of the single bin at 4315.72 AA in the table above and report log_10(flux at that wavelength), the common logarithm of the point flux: 0.53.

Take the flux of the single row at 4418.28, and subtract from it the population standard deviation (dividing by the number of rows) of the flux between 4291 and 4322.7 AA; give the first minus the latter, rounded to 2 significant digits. 2.9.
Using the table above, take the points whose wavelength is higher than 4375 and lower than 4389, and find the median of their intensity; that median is 2.82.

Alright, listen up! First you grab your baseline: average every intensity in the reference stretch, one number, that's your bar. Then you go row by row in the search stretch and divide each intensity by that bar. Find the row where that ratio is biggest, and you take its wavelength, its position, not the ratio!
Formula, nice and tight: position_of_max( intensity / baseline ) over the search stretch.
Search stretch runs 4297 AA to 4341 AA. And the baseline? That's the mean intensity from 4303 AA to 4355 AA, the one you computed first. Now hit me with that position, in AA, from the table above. 4329.66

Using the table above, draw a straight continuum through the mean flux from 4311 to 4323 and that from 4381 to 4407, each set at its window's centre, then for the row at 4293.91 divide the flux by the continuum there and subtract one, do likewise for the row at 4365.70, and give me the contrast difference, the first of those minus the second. -0.46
